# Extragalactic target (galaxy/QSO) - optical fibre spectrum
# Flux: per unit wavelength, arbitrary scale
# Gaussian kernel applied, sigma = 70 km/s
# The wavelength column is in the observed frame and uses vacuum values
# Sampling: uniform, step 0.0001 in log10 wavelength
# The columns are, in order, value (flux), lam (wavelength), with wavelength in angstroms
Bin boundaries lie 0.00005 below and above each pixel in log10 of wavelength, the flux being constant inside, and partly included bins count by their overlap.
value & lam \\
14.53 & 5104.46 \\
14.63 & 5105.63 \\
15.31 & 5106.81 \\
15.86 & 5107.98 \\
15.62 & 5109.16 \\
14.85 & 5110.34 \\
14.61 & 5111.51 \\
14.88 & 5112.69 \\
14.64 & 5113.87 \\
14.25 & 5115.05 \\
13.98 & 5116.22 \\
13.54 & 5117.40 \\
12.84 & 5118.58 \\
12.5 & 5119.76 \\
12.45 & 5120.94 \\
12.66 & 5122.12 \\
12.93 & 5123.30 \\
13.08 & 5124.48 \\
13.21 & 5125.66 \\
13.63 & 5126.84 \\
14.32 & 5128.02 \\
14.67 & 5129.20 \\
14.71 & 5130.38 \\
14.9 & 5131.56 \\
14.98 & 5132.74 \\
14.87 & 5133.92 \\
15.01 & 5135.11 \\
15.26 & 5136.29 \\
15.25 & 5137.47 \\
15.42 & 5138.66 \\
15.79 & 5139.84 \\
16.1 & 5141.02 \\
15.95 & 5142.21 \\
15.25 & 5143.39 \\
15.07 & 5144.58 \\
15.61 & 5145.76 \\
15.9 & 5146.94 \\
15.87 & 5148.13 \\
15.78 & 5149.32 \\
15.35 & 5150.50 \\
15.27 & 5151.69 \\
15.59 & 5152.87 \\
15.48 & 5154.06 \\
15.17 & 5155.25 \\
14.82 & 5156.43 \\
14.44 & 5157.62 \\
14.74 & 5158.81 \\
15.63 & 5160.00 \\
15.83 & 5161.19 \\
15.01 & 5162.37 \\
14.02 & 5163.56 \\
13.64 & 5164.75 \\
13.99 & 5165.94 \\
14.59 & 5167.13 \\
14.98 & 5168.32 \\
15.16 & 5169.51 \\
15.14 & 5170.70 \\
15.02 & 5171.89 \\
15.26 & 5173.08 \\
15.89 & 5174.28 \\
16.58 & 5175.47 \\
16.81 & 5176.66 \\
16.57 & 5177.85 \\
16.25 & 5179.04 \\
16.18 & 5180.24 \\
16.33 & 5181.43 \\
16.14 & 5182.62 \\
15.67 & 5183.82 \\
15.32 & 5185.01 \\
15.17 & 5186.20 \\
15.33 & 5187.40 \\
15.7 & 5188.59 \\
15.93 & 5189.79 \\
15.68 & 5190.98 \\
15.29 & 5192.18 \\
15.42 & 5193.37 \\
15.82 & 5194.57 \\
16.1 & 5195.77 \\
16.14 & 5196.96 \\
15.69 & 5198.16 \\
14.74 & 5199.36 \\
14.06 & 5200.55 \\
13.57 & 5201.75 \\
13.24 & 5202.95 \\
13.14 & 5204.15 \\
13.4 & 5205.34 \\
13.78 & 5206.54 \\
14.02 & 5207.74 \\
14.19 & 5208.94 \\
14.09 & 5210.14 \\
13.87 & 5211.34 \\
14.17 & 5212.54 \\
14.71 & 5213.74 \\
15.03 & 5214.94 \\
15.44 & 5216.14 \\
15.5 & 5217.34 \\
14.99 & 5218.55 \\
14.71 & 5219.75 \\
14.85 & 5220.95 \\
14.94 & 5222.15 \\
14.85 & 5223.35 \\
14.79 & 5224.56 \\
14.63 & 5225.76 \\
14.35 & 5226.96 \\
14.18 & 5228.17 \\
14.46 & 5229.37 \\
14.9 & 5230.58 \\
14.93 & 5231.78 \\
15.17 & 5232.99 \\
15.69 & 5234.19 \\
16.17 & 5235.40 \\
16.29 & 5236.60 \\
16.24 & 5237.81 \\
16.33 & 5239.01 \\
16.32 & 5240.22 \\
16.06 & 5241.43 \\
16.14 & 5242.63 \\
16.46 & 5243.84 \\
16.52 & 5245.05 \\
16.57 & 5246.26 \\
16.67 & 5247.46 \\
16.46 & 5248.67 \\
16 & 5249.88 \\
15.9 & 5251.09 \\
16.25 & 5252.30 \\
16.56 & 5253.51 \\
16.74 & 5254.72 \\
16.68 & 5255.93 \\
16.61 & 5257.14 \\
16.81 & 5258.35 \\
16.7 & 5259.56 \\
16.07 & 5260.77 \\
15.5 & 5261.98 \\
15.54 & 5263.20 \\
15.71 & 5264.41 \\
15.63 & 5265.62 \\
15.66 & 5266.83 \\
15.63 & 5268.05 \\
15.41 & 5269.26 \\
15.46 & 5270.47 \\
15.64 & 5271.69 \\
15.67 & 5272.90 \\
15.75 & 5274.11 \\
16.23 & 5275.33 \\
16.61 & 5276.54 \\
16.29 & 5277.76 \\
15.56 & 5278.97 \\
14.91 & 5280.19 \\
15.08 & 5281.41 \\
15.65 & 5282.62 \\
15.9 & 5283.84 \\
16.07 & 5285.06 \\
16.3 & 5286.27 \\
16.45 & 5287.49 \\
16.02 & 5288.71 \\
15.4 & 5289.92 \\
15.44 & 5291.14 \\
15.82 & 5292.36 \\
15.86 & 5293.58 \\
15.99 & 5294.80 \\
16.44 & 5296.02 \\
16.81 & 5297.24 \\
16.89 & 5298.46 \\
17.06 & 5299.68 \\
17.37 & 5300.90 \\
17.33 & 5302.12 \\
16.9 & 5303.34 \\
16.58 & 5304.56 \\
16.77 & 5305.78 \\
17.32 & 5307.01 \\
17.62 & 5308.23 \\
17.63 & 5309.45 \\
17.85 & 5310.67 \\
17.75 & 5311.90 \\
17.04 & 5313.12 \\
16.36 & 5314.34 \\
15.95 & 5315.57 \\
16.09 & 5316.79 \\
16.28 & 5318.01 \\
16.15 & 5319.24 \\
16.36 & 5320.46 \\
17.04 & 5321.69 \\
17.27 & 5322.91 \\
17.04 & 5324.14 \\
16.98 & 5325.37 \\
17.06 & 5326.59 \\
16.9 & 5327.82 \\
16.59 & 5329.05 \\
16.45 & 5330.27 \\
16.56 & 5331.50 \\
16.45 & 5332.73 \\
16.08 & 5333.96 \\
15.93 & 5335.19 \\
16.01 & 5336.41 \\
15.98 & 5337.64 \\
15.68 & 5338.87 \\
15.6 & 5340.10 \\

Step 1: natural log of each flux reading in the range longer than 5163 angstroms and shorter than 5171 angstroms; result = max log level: 2.72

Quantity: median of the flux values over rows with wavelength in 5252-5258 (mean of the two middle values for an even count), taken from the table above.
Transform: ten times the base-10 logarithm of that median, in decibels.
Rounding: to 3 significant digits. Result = 12.2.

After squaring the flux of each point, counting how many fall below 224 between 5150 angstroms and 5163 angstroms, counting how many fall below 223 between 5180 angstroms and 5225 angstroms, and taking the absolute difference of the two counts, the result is 14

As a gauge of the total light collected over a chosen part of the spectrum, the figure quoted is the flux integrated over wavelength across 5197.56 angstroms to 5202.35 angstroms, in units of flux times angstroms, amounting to 70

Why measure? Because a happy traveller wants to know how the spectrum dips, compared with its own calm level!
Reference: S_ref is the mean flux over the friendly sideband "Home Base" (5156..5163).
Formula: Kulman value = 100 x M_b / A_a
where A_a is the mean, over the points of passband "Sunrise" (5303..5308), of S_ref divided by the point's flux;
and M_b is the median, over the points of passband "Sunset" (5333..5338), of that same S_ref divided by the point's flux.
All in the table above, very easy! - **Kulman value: 106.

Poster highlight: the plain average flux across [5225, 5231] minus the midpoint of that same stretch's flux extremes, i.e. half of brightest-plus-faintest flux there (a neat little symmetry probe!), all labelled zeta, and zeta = -0.04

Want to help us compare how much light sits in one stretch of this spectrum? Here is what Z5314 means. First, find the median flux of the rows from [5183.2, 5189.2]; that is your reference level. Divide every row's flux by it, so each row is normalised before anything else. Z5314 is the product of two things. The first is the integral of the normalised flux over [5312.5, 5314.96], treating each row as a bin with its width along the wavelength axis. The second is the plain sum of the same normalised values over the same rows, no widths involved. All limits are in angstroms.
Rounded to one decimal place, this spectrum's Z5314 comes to 5.8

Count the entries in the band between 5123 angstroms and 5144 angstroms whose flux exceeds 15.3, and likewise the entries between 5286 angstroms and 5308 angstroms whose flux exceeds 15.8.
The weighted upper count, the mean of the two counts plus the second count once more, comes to 26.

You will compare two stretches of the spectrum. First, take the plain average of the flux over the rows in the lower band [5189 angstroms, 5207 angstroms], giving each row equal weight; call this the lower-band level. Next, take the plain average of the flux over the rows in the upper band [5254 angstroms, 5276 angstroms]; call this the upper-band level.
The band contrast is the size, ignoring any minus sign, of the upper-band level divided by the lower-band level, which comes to 1.08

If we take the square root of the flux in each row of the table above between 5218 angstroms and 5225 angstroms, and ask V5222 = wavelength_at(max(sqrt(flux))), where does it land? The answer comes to 5218.55 angstroms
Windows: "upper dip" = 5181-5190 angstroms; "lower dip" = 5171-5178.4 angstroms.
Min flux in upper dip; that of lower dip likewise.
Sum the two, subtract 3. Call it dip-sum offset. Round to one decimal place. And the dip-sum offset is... 27.2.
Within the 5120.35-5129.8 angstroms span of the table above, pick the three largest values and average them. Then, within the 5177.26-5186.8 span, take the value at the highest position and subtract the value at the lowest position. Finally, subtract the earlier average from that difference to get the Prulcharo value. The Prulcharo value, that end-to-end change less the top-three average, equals -15.6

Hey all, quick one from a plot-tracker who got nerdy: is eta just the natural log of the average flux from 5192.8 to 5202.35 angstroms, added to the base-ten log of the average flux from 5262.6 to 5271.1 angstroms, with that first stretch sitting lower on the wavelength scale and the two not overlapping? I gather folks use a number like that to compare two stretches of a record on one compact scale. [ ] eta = 3.913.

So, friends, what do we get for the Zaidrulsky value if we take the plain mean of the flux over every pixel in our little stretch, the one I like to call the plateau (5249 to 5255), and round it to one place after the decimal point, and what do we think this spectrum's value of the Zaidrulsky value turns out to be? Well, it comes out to 16.3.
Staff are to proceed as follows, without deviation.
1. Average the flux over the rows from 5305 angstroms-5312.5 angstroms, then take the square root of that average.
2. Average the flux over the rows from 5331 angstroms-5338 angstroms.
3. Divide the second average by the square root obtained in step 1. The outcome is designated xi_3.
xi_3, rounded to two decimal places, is 3.87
